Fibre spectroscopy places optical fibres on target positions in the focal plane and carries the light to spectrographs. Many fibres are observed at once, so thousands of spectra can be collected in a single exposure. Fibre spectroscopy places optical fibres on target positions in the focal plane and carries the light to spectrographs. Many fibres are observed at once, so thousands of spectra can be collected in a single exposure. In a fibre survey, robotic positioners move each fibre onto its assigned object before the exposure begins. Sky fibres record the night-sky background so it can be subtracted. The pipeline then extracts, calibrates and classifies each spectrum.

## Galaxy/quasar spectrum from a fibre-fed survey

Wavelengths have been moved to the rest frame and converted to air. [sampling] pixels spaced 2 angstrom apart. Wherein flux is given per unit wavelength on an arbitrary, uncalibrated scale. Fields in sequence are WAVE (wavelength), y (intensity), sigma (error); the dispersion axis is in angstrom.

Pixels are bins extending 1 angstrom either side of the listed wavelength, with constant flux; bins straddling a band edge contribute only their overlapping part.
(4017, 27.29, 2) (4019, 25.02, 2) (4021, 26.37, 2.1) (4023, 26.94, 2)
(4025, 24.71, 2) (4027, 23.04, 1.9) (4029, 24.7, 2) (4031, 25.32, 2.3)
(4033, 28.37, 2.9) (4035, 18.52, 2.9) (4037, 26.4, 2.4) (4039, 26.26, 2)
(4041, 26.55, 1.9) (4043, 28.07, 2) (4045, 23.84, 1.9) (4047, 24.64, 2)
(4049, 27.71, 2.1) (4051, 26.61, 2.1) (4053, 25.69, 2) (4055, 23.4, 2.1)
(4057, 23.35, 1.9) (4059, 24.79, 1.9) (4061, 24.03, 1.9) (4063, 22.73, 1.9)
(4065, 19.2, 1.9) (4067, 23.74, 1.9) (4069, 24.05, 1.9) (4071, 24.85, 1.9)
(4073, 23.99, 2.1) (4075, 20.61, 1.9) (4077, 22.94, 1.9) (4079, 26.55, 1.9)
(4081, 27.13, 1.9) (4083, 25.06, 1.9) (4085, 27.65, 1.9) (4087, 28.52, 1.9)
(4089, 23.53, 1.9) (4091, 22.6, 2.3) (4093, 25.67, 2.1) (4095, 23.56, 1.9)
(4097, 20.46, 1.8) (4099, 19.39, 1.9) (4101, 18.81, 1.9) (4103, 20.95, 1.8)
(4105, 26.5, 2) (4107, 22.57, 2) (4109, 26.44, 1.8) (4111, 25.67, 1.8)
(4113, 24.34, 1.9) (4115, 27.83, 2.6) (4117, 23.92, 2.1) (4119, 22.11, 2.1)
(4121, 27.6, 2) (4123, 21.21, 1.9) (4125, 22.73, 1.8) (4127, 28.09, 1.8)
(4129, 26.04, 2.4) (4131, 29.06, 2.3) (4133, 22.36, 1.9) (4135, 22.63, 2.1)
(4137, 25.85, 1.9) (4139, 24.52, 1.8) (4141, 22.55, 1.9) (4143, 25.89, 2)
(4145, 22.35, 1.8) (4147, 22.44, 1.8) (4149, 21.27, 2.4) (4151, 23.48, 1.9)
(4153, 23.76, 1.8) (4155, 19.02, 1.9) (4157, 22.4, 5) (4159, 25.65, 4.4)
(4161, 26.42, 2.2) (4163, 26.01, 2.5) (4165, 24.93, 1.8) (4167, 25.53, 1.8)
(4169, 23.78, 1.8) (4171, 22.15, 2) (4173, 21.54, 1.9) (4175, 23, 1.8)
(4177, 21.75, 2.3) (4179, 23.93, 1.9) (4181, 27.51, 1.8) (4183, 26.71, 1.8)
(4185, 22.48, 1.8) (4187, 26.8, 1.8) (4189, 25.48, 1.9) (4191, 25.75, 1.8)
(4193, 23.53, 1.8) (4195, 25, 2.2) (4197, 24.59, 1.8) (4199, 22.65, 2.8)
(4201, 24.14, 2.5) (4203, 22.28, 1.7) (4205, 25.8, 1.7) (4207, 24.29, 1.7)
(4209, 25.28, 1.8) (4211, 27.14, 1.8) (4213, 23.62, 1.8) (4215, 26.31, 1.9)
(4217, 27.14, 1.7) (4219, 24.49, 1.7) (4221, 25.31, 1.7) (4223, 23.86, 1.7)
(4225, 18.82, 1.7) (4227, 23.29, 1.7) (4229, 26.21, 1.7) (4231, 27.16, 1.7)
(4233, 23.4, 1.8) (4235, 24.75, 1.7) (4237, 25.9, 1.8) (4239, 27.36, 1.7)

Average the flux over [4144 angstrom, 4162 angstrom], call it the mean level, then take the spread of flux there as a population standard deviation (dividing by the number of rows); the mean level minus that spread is 20.9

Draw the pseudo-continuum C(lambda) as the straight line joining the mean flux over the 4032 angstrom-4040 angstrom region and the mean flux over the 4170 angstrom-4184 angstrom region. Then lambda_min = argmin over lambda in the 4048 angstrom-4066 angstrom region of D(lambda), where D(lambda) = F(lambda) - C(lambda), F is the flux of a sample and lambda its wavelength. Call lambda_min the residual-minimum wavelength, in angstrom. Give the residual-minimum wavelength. 4065 angstrom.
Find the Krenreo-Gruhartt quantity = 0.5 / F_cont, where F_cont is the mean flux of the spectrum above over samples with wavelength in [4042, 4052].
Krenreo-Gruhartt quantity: 0.0191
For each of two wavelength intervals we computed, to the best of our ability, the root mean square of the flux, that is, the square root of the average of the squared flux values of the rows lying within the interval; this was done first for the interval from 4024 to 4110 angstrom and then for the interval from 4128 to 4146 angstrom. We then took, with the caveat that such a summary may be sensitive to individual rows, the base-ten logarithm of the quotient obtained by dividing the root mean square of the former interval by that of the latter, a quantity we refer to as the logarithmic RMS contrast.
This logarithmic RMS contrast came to -0.005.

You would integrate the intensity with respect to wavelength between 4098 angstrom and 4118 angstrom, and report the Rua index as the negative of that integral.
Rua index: -473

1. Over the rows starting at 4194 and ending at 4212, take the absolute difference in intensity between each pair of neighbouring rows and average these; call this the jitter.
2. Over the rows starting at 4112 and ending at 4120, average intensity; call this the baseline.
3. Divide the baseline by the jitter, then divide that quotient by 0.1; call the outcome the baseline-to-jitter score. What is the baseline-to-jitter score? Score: 145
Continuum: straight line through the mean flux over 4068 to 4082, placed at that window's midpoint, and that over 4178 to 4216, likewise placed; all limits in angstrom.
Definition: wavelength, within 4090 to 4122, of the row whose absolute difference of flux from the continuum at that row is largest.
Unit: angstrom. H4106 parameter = 4101 angstrom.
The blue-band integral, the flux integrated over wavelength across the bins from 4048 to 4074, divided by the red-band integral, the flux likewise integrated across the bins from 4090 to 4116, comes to 1.031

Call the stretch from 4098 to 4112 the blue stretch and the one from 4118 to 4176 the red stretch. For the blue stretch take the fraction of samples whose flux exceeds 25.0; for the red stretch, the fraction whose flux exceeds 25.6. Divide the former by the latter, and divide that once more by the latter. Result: 4.4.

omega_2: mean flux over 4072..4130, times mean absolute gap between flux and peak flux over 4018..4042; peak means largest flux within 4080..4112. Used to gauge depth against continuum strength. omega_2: 81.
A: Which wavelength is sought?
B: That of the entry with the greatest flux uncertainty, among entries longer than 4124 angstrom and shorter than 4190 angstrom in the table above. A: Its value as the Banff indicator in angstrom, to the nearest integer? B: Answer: 4157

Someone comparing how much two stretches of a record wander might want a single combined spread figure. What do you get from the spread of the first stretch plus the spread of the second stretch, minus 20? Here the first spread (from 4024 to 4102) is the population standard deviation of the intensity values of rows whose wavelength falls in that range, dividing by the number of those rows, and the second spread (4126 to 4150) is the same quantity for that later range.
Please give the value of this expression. -15.0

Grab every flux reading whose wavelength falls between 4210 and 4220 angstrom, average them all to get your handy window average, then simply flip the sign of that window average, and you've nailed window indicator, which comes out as -25.7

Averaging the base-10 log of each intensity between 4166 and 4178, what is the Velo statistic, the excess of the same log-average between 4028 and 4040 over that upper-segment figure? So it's 0.033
